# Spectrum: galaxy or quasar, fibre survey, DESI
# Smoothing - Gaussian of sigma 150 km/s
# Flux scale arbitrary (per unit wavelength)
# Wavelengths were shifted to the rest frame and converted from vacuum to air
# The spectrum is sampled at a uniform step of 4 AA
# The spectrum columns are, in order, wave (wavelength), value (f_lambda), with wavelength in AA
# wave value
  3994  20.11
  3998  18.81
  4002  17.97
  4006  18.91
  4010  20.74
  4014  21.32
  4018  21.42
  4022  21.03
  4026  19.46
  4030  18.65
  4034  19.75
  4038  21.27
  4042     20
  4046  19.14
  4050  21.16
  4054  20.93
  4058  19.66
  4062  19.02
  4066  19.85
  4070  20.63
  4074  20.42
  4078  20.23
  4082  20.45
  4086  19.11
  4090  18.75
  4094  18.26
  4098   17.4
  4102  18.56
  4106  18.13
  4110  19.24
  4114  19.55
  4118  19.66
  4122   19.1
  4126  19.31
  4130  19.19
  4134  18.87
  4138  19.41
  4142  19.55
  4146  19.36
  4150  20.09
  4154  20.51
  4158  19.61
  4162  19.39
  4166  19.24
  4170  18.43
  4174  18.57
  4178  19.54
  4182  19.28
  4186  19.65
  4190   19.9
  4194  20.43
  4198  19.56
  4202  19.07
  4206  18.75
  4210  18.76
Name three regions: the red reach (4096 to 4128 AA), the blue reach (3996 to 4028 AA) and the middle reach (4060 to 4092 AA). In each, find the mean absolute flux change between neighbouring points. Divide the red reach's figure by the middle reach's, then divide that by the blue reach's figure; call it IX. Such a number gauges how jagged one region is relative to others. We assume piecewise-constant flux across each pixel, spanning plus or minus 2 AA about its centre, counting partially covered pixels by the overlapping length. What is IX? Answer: 1.1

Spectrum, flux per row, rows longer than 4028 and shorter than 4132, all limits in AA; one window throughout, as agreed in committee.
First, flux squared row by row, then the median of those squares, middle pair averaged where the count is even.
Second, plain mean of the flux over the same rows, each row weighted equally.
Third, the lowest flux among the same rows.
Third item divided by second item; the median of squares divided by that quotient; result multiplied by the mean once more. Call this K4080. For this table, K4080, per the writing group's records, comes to 8264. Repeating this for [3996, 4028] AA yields 8964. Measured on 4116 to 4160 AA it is 7603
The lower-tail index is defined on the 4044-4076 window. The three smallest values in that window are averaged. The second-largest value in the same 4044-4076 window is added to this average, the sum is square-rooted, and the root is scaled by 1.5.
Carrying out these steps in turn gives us 9.51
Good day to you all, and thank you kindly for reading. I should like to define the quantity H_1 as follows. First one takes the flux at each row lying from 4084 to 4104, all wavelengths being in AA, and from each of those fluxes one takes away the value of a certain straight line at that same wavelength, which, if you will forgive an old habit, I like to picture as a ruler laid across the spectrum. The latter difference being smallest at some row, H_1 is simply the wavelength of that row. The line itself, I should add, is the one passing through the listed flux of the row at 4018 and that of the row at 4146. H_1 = 4098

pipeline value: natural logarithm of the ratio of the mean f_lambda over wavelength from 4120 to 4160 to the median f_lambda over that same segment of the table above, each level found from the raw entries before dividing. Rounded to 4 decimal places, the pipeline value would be 0.0059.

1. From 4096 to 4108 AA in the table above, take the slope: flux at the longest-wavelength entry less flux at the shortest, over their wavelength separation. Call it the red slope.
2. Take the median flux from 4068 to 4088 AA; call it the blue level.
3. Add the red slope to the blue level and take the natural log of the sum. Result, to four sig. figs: 3.021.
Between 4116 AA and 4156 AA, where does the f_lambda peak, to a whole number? 4154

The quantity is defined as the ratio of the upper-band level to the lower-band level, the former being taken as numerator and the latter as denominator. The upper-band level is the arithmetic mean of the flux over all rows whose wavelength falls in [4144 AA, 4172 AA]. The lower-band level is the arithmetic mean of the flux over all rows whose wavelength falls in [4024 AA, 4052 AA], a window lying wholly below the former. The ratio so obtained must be 0.98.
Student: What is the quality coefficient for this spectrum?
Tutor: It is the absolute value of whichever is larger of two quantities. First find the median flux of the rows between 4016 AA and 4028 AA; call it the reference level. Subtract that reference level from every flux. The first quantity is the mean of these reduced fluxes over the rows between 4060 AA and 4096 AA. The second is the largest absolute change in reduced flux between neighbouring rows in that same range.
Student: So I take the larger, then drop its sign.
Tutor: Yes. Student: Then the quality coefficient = 1.3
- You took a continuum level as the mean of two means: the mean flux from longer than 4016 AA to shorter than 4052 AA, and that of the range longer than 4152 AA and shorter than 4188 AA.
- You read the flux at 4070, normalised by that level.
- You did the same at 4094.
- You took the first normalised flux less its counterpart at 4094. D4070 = 0.12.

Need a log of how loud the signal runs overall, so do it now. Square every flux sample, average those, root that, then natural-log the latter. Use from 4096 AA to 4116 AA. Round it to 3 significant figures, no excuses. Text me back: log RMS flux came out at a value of 2.92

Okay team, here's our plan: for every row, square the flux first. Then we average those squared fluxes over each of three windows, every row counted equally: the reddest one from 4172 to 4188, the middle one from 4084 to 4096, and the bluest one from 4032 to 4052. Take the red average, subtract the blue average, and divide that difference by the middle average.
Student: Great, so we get -0.11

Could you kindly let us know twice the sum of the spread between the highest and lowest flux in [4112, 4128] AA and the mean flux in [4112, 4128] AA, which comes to 39.9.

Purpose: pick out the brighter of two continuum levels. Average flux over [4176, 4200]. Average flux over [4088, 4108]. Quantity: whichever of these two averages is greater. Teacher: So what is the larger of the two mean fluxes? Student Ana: 19.7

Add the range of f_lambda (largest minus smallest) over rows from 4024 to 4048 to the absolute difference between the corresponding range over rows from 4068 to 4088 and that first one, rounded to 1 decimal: 3.7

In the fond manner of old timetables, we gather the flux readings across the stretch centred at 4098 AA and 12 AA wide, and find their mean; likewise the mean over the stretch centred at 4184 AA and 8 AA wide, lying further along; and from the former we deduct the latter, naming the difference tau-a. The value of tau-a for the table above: -1.4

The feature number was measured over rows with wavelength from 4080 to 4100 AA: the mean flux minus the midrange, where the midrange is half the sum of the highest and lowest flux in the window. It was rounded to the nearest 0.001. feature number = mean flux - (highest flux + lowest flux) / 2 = -0.131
